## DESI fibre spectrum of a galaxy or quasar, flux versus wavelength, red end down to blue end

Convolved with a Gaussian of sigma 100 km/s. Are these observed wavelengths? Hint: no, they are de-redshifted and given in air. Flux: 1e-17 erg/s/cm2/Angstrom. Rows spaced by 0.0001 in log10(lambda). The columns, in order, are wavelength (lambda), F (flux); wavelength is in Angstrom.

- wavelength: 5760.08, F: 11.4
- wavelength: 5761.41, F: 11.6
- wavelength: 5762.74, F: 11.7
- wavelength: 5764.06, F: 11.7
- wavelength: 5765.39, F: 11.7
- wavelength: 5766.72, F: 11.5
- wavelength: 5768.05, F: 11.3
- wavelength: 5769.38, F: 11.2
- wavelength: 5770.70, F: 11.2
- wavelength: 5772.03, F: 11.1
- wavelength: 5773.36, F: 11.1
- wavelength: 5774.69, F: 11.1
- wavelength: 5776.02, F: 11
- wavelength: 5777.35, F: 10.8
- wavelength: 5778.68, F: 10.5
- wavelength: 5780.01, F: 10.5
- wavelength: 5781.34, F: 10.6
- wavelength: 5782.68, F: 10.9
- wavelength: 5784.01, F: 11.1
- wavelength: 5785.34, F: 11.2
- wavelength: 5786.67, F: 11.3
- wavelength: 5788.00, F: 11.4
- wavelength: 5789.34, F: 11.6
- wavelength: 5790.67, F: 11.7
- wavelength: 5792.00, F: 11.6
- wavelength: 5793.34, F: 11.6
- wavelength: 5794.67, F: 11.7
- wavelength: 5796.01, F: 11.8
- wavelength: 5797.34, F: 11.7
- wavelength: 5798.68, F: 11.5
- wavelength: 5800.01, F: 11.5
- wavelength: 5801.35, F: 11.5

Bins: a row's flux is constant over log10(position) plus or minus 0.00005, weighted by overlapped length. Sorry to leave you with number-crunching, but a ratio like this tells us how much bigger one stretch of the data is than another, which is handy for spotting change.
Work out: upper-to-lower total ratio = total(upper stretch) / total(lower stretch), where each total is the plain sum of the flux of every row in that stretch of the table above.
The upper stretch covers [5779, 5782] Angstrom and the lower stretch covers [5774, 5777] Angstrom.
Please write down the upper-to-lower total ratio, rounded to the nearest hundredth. 0.95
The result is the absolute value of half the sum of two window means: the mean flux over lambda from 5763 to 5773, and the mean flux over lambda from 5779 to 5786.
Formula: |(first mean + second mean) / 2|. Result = 11.1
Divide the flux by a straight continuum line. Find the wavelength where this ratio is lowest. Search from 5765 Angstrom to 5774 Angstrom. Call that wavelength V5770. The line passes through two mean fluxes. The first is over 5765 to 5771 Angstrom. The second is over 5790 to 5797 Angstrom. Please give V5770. 5773.36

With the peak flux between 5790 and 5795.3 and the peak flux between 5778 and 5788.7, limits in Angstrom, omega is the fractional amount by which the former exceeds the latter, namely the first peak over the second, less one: 0.03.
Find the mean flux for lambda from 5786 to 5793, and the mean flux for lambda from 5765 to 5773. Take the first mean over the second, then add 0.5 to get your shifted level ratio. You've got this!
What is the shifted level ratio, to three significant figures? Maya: 1.52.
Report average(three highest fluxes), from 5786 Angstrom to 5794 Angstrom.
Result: 11.6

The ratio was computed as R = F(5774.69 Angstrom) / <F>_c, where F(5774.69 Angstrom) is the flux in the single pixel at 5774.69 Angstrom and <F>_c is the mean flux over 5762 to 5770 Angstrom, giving 0.96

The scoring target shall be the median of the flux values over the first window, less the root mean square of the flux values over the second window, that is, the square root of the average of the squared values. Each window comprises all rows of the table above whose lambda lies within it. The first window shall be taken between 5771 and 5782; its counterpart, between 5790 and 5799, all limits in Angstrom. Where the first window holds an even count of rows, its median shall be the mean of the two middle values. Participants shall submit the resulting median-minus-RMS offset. -0.8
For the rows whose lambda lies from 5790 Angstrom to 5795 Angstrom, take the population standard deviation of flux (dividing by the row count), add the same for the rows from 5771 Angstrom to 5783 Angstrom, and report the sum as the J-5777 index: 0.29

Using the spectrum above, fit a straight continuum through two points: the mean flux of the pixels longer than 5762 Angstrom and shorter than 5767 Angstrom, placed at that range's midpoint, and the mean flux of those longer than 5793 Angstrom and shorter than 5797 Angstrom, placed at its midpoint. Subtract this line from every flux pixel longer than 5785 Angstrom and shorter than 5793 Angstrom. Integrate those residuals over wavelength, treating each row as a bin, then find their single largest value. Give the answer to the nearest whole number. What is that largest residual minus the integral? 2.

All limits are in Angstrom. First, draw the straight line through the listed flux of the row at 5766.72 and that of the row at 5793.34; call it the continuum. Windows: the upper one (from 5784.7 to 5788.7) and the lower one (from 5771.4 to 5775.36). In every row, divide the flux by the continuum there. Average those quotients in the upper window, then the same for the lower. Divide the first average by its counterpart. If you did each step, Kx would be 1.01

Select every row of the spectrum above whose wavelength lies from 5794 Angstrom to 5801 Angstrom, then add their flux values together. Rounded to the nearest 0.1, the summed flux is 58.2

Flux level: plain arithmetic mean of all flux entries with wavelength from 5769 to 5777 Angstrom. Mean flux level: 11.1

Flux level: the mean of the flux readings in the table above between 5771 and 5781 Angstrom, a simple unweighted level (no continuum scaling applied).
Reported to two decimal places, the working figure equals 10.87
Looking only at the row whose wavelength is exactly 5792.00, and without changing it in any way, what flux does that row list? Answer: 11.6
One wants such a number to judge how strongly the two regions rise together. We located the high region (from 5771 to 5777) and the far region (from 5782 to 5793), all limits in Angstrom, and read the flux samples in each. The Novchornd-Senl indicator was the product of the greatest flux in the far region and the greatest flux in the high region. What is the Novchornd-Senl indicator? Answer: 130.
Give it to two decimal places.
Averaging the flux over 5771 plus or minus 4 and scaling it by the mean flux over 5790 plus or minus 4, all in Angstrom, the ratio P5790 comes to 0.97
